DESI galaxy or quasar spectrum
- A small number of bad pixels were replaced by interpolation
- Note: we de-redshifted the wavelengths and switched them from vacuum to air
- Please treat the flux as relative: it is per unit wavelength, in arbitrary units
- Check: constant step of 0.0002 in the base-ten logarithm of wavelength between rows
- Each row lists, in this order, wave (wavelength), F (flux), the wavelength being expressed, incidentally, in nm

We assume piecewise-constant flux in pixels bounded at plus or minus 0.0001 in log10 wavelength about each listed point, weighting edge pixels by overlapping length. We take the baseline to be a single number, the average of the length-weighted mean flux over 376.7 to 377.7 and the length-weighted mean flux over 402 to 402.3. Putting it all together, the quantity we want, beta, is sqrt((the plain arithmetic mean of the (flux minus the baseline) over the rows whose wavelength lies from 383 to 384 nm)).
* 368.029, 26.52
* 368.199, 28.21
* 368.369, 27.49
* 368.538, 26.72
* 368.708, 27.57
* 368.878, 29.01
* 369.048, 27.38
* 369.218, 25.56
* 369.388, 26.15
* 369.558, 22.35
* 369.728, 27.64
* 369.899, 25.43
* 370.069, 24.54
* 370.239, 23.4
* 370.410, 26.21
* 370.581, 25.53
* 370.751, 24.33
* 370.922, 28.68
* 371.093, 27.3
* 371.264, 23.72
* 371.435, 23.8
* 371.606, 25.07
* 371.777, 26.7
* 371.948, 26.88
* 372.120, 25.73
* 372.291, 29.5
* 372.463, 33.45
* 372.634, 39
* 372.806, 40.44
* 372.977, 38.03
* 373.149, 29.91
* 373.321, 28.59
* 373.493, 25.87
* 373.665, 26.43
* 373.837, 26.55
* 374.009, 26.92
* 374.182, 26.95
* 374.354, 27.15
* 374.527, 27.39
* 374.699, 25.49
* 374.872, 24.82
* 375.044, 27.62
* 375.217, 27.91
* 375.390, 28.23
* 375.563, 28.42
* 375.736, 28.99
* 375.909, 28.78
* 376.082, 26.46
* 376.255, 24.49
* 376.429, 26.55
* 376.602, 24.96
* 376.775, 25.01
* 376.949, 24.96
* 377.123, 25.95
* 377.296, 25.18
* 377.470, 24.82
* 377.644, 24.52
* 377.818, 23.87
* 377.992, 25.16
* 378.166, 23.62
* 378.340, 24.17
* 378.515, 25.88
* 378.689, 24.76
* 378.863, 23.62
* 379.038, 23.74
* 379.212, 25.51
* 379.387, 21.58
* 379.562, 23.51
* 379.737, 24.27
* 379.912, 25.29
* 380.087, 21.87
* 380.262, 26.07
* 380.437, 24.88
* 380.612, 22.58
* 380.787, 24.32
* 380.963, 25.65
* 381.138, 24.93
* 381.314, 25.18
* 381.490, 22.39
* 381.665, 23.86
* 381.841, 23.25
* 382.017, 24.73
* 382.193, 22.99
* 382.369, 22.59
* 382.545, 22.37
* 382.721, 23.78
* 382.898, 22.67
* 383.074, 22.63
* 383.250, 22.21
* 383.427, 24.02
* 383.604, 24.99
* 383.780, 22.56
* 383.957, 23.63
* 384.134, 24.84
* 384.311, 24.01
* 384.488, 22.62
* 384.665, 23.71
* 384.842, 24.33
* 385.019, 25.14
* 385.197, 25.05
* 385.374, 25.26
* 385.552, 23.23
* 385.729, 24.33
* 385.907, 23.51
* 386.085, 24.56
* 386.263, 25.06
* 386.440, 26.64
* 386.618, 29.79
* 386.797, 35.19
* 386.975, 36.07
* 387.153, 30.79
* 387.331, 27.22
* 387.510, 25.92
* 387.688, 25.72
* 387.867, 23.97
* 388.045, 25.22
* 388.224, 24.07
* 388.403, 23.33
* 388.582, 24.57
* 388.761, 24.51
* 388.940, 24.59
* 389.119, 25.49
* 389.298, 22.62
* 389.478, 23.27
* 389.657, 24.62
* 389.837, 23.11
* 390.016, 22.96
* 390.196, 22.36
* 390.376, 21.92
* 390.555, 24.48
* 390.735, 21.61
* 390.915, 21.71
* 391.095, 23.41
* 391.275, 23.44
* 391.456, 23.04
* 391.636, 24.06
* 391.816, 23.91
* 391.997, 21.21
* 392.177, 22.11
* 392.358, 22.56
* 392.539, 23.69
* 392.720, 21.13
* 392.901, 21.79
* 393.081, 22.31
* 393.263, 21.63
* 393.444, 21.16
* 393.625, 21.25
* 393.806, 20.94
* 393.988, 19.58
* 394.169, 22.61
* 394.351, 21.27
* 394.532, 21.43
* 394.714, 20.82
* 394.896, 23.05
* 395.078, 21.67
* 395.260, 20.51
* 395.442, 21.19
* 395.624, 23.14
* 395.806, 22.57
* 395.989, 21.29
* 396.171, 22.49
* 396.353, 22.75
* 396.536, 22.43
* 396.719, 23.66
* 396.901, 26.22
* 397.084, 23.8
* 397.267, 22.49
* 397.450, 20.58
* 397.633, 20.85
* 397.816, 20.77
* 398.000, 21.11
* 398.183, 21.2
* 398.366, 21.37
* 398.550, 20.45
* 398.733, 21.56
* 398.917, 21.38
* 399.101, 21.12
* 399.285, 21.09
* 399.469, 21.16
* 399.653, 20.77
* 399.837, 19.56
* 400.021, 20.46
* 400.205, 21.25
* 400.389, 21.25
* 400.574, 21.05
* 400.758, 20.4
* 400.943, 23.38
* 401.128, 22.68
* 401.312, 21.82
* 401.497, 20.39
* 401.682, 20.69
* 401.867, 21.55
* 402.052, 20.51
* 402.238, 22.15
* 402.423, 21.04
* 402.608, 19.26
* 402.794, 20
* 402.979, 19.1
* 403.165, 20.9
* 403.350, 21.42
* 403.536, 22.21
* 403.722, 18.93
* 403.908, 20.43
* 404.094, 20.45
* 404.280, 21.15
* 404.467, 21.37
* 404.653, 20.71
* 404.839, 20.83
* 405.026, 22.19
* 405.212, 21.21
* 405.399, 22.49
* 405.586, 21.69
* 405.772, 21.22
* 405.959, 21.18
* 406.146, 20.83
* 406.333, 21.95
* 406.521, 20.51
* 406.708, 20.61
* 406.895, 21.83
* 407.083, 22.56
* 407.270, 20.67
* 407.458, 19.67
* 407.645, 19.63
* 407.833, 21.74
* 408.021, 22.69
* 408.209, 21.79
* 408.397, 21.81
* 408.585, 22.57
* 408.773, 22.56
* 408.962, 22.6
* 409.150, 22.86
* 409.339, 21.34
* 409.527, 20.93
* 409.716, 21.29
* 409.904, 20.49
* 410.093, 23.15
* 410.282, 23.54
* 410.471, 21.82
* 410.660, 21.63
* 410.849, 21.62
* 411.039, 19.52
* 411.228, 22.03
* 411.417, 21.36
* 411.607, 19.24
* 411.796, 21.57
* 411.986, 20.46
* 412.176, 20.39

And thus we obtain 0.4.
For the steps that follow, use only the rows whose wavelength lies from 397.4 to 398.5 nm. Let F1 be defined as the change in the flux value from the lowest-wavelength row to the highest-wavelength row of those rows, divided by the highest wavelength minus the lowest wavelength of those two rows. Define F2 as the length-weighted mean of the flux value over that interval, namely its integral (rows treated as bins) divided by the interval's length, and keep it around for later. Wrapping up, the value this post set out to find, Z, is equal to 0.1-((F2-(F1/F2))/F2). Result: -0.8980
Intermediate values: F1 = 0.9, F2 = 21.0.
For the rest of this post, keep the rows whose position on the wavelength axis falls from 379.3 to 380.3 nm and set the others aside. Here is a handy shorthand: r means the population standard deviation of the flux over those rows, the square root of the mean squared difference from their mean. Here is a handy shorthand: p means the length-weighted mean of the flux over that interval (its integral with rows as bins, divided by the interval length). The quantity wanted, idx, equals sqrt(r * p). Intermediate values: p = 23.6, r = 1.65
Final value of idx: 6.2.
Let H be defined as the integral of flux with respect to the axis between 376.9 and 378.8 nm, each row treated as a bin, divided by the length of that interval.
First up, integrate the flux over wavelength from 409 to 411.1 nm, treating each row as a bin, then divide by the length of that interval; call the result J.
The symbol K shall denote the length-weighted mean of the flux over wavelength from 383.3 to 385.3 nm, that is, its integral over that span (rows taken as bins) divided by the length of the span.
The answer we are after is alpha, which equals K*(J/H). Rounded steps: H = 24.8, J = 21.7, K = 24.1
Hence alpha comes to 21.1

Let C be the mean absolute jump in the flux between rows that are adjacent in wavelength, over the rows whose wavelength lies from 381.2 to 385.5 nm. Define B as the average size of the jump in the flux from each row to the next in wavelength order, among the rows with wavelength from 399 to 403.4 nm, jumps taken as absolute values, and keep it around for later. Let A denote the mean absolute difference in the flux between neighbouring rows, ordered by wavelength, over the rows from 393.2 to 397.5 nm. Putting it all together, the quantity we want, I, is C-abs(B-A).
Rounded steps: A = 1.21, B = 0.91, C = 1.05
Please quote 0.8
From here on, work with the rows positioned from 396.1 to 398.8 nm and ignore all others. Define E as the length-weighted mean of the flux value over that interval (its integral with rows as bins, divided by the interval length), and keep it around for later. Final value 22.1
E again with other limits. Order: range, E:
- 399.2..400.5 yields 20.8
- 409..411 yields 21.8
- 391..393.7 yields 22.4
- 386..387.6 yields 29.0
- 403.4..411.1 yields 21.4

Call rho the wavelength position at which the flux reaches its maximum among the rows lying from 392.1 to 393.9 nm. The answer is 392.539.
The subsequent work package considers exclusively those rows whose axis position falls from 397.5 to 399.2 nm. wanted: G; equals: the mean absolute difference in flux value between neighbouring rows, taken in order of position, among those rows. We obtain 0.4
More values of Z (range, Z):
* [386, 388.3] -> -0.9003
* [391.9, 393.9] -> -0.9003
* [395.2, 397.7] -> -0.8997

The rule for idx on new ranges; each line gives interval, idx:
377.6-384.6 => 5.3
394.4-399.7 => 5.2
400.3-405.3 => 4.6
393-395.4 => 4.3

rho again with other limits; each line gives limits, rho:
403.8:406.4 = 405.399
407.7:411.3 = 410.282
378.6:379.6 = 379.212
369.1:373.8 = 372.806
